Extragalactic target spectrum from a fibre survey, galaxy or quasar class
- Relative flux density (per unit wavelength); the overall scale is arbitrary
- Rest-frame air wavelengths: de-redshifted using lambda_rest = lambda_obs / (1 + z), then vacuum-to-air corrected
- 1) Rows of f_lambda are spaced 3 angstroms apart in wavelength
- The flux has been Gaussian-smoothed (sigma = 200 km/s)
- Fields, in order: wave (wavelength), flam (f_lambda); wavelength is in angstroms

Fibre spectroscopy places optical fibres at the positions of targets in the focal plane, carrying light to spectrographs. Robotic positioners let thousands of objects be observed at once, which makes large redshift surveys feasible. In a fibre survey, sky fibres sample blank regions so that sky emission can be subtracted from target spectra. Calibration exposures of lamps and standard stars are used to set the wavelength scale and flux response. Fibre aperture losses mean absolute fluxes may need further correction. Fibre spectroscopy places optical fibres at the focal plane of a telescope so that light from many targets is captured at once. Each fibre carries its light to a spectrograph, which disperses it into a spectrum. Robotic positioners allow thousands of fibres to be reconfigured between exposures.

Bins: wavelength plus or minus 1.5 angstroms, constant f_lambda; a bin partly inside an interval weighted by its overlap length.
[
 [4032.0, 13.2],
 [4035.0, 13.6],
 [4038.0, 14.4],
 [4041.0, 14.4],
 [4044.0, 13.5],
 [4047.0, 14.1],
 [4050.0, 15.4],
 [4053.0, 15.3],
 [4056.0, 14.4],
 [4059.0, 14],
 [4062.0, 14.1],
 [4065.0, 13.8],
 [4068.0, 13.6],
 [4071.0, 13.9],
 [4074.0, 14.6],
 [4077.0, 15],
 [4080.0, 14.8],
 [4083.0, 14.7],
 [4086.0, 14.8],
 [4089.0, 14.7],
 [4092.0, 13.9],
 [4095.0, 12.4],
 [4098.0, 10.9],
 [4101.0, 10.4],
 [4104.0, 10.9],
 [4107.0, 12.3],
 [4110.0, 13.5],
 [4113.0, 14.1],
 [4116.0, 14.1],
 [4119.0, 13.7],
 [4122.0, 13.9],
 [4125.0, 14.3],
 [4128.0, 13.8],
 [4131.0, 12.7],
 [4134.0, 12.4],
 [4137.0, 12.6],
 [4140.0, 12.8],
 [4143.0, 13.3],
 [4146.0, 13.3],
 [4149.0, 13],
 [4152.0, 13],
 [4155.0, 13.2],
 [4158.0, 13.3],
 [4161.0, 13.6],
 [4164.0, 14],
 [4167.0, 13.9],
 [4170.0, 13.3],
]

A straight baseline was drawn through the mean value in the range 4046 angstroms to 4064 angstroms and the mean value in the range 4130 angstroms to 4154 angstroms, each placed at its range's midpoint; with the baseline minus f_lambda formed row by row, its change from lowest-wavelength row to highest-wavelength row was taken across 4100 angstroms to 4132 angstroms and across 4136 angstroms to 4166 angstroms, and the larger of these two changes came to -1.9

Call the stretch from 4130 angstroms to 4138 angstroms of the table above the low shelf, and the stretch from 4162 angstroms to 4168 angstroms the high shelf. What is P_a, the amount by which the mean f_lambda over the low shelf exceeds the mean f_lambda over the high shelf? -1.4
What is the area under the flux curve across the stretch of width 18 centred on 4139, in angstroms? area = 231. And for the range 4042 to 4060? 260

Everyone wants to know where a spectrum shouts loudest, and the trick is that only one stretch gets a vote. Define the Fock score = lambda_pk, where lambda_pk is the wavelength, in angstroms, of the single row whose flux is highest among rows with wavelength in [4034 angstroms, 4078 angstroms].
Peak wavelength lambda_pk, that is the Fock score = 4050.0 angstroms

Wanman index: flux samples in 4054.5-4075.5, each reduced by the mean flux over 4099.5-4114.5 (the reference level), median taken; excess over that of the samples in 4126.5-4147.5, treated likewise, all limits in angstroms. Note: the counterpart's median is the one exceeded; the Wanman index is 1.2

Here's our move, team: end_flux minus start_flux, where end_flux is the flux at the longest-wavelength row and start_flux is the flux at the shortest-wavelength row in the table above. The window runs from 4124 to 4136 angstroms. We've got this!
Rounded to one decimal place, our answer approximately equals -1.9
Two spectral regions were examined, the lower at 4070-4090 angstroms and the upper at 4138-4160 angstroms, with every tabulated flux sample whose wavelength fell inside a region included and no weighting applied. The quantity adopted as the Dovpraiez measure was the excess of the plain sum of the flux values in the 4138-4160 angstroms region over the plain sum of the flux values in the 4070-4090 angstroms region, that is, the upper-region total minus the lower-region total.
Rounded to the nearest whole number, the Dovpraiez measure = -11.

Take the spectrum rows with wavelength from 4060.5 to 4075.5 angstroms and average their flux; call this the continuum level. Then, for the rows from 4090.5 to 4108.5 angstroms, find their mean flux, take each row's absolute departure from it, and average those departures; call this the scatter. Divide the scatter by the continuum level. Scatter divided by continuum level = 0.08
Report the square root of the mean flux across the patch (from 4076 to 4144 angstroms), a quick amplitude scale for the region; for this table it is 3.65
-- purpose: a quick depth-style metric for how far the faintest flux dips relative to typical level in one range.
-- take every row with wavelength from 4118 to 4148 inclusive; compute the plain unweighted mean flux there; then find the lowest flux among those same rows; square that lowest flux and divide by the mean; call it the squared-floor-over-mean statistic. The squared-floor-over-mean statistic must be 11.6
